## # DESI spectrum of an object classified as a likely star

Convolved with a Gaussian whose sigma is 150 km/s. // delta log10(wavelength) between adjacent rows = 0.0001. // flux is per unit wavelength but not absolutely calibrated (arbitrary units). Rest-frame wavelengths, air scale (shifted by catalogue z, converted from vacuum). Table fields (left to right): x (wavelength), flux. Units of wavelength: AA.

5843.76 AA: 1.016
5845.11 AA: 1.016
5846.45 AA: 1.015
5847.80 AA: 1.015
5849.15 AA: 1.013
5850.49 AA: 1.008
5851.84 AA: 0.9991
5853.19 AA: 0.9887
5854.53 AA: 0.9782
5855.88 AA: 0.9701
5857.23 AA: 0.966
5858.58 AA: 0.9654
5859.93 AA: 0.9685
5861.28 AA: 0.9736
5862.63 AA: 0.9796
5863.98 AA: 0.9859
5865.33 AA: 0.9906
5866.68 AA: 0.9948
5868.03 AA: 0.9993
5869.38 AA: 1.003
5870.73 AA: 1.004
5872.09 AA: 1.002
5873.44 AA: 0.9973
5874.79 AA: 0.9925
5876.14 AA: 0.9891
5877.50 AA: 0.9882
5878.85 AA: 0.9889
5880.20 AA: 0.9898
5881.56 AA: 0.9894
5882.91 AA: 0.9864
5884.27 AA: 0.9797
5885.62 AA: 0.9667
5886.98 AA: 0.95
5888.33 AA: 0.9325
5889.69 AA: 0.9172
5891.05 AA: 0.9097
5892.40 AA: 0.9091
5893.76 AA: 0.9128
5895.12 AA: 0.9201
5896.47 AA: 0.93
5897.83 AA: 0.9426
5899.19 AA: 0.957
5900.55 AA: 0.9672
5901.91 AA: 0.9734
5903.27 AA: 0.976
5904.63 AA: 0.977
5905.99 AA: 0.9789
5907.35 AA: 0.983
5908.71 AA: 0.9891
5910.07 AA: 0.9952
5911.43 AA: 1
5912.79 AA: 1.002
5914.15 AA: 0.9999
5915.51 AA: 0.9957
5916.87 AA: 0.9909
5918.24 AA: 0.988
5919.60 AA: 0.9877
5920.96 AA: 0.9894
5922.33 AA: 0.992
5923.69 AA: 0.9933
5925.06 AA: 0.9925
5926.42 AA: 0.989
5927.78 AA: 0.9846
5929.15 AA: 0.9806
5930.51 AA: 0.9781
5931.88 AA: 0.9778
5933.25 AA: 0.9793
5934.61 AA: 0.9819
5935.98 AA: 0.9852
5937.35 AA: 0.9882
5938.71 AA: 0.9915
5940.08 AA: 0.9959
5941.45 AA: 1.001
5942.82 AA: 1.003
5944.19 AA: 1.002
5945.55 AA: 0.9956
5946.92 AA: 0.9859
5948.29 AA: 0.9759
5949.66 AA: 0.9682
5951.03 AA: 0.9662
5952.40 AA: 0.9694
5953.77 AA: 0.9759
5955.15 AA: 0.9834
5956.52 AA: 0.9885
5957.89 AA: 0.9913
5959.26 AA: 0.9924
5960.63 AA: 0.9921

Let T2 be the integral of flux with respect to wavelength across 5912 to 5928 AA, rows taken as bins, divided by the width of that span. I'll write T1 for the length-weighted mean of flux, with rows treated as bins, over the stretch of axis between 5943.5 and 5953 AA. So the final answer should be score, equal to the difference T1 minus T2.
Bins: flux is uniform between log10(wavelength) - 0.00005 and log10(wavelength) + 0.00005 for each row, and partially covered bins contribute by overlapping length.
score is -0.0115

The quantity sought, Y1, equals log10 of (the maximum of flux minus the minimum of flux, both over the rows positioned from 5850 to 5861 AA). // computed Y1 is -1.4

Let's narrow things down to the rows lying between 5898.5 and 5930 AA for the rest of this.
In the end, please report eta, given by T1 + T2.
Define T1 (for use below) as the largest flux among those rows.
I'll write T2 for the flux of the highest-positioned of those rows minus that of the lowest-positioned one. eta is 1.03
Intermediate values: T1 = 1.002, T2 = 0.024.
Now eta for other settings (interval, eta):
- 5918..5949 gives 0.99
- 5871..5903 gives 0.97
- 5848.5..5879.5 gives 0.99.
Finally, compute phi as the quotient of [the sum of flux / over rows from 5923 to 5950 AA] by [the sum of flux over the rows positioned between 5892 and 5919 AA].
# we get 1.019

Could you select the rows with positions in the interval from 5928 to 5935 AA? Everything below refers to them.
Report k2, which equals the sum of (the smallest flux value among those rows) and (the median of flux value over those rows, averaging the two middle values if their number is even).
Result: 1.96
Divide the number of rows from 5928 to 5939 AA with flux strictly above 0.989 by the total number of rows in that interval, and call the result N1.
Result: 0.1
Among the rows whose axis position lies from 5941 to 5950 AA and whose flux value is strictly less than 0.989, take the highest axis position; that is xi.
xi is 5949.66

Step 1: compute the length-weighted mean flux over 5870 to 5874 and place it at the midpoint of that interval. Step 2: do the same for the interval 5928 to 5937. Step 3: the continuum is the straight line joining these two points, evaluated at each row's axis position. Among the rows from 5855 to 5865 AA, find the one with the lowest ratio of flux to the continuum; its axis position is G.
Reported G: 5858.58 AA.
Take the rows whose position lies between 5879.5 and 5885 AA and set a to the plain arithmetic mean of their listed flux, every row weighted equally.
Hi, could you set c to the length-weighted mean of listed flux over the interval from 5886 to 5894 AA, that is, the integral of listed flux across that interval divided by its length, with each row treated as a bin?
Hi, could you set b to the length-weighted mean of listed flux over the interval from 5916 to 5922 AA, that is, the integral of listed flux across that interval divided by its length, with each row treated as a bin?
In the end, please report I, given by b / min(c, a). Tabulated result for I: 1.07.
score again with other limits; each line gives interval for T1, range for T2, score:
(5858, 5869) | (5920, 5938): -0.0023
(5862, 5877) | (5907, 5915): -0.0020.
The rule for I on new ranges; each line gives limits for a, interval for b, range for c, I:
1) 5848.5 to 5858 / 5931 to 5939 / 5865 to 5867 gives 0.99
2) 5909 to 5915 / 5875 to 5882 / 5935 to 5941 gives 1.00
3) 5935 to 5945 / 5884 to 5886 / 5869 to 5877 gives 0.98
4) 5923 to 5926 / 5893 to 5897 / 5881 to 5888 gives 0.95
